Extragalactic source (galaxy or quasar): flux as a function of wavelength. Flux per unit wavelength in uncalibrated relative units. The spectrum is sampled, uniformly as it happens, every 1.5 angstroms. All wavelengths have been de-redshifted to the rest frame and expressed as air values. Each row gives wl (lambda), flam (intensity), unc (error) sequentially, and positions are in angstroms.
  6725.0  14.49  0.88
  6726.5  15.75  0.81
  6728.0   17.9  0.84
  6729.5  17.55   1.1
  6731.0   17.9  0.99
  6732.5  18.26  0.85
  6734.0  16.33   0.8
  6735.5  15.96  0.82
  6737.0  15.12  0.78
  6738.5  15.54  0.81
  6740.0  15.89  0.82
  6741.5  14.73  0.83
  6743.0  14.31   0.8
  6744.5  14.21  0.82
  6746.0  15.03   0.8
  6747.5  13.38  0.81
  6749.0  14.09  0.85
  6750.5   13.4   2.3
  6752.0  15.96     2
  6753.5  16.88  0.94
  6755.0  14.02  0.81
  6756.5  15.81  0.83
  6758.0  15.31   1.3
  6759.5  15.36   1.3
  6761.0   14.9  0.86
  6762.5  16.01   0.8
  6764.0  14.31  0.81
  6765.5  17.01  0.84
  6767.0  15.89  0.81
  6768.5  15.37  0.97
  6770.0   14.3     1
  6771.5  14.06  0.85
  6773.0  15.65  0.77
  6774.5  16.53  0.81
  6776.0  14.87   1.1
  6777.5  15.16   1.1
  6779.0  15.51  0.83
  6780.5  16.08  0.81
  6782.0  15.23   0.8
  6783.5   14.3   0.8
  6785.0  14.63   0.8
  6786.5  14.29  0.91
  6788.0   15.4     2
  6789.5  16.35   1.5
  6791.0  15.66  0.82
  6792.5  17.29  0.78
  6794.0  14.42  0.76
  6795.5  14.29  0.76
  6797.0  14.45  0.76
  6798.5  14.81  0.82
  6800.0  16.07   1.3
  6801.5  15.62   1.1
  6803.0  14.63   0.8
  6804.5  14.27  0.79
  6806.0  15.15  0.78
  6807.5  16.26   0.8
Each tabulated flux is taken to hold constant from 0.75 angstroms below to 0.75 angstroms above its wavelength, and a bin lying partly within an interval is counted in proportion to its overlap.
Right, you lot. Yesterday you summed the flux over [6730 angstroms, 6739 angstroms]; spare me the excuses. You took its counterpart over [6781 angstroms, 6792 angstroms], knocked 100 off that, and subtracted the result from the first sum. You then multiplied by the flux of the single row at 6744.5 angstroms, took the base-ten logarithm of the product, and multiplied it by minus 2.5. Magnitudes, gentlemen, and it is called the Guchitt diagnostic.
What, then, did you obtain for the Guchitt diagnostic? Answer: -7.81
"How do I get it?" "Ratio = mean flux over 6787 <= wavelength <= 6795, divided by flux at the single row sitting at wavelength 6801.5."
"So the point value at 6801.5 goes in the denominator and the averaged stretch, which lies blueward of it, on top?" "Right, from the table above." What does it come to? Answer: 1.01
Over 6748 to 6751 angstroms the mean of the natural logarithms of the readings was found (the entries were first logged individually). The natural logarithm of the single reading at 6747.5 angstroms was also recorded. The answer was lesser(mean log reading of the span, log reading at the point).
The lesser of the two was 2.59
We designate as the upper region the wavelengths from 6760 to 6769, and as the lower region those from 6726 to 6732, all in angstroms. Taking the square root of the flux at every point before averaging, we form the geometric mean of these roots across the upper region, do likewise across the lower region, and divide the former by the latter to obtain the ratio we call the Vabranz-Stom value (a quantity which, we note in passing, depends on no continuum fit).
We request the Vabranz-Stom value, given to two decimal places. 0.95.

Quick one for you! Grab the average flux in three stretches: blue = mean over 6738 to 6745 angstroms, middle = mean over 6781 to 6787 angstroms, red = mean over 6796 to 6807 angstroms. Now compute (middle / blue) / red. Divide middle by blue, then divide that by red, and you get 0.065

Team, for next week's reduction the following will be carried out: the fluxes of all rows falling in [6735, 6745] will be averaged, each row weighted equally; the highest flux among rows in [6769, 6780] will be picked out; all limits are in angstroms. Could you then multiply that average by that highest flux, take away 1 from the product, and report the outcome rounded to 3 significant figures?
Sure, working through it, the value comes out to 249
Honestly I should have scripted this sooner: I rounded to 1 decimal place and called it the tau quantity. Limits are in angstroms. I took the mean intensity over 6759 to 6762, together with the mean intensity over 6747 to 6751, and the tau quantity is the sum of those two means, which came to 28.8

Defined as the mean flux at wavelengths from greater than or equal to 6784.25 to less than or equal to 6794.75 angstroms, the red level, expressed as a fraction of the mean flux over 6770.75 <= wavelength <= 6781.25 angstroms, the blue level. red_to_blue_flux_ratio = 1.002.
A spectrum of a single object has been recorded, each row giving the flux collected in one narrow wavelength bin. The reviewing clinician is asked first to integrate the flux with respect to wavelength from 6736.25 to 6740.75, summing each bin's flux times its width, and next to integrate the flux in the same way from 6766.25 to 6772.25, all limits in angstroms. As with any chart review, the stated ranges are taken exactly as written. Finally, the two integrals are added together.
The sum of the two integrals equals 159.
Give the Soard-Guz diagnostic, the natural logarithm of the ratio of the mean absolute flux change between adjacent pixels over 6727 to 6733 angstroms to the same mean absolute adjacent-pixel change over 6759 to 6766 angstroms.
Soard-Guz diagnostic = -1.4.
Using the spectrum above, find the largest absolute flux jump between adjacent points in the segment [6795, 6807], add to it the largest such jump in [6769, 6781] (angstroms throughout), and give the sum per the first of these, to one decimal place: 2.3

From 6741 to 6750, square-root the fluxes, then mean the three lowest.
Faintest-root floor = 3.73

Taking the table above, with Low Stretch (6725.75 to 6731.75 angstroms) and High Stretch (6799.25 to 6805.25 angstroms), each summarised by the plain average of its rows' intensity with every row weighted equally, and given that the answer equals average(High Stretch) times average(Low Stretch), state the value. 262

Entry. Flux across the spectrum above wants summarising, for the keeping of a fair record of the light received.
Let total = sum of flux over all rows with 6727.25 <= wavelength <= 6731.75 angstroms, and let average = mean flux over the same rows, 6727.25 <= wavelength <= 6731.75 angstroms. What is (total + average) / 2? 36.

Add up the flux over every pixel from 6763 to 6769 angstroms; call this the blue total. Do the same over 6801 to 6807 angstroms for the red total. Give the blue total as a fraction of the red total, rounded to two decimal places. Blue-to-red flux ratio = 1.05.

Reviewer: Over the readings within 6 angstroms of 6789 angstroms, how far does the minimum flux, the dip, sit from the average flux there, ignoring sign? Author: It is 1.00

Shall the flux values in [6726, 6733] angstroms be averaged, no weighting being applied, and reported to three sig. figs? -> 17.5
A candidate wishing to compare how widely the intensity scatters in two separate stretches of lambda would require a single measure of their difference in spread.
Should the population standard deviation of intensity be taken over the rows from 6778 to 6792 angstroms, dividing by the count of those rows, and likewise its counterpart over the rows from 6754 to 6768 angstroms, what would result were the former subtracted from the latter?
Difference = 0.17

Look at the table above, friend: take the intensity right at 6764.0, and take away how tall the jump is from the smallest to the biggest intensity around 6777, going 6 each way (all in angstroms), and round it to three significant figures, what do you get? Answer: 11.8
